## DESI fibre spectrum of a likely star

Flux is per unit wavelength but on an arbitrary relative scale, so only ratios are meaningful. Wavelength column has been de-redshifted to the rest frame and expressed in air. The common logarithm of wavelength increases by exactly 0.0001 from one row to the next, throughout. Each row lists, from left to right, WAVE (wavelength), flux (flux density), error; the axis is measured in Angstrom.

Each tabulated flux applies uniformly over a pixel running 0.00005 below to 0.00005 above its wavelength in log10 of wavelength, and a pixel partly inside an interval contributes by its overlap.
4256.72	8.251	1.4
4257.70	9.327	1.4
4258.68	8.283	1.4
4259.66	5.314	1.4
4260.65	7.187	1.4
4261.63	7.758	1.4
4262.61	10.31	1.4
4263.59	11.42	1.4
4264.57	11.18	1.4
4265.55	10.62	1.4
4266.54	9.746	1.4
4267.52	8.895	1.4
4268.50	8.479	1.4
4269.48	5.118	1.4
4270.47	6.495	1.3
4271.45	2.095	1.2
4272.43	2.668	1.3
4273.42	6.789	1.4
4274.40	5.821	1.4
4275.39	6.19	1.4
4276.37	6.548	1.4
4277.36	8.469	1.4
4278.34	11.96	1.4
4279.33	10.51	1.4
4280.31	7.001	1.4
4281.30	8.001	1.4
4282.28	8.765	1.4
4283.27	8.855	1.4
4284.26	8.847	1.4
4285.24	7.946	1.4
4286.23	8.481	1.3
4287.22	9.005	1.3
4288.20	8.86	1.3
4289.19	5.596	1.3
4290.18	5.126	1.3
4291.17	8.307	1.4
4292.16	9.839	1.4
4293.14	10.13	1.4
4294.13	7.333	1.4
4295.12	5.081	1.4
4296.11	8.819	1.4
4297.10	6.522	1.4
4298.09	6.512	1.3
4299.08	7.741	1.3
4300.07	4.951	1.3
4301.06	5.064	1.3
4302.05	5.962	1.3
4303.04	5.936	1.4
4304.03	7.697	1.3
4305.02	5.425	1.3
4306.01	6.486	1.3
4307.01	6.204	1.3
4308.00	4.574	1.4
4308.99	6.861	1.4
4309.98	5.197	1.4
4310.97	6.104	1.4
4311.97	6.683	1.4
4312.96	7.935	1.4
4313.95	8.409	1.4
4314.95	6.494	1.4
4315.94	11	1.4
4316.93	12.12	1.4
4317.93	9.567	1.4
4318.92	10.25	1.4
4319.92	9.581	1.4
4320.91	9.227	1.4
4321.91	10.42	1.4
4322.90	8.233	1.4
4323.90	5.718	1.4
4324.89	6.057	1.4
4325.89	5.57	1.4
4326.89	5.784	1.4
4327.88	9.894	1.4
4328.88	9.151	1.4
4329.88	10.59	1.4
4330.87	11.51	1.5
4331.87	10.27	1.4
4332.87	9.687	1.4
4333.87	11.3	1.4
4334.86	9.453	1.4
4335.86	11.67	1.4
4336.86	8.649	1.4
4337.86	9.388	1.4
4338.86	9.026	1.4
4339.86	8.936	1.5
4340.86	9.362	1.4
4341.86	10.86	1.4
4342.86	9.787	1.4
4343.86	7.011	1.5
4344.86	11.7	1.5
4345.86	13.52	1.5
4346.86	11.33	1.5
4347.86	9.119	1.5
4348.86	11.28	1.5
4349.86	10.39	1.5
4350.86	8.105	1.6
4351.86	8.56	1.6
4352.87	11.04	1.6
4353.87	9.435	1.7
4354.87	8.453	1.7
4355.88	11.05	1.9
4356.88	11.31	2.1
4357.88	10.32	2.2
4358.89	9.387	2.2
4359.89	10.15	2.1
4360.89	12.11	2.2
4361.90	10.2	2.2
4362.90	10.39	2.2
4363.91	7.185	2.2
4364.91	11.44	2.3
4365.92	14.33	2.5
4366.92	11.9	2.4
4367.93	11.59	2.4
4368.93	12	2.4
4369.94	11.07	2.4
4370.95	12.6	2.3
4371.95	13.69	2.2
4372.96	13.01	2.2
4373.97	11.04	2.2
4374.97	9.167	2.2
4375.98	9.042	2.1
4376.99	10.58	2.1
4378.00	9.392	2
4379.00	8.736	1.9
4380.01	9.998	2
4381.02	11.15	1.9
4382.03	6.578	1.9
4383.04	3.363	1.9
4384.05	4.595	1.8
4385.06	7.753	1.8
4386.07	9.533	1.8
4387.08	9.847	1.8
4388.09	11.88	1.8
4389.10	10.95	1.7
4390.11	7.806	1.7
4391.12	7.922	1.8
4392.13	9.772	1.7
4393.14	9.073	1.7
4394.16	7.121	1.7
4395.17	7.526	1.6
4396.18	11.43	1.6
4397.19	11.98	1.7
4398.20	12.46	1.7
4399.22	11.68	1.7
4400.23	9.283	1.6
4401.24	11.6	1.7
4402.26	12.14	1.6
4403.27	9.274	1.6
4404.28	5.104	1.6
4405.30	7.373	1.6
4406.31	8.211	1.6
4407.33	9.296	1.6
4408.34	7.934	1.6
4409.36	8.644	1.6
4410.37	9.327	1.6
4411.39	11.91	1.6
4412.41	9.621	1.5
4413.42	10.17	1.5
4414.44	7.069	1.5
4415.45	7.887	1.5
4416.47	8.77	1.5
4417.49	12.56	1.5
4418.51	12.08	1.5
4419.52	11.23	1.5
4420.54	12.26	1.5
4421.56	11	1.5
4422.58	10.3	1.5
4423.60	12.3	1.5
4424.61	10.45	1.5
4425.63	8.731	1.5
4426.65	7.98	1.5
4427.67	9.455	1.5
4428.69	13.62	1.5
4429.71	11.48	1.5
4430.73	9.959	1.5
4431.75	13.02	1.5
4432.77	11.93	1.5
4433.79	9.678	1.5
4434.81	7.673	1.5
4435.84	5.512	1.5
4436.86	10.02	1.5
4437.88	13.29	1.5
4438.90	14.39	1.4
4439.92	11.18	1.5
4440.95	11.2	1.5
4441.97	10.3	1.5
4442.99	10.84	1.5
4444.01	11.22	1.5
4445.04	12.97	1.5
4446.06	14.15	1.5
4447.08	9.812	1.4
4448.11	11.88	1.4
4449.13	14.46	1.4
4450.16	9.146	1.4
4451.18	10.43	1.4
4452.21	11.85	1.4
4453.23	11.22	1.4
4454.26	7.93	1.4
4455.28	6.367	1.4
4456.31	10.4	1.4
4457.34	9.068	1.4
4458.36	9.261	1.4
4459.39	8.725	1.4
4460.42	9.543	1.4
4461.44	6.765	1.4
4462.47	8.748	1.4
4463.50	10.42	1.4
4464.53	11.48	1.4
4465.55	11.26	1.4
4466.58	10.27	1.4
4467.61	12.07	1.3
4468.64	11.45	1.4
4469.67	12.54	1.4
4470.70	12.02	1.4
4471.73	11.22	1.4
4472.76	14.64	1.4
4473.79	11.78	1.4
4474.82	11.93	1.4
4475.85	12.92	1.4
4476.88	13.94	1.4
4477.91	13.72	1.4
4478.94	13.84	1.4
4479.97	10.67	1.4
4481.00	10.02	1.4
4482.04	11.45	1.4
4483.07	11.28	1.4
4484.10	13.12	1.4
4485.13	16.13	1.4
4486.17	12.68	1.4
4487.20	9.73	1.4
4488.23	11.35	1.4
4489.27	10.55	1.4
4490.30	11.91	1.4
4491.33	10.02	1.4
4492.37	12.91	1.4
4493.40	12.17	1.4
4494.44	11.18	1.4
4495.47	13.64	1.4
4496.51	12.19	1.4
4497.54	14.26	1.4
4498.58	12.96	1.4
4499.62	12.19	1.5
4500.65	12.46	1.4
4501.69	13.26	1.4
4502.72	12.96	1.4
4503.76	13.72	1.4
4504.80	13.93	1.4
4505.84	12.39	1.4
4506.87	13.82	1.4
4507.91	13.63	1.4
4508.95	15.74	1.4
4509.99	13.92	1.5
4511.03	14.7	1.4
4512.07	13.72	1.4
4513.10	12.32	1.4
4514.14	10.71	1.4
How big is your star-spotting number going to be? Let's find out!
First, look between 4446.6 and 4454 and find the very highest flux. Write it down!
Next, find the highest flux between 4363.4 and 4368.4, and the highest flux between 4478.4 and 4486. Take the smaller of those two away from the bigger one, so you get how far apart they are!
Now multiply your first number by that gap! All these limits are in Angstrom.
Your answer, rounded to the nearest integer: 26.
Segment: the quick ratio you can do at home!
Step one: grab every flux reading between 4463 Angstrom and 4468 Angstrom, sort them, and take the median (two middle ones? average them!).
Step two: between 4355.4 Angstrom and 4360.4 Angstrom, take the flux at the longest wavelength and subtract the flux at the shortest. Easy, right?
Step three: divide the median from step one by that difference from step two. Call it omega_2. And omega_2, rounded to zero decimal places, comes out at -13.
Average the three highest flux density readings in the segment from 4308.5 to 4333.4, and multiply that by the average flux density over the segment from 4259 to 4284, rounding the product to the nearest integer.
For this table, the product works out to 91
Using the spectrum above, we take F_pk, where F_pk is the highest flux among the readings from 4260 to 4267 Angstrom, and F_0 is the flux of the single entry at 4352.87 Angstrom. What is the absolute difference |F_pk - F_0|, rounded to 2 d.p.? 0.38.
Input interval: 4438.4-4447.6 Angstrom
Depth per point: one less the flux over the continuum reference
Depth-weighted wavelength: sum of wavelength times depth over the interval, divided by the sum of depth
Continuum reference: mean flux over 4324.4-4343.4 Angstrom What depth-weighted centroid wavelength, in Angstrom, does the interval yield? 4442.8 Angstrom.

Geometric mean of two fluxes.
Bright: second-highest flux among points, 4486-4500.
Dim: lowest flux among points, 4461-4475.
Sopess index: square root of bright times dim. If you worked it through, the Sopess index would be 9.61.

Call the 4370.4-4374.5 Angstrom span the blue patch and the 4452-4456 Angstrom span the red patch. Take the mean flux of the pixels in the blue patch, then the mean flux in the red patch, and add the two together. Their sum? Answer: 22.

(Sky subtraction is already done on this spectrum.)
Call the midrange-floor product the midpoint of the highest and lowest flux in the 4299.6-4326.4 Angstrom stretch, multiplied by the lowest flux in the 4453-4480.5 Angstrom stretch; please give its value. 53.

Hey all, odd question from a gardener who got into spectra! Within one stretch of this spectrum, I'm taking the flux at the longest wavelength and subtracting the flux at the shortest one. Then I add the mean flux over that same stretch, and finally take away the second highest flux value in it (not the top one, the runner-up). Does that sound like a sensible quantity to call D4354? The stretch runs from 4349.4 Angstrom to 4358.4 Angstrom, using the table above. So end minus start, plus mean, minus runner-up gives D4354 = -1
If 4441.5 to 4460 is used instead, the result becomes -5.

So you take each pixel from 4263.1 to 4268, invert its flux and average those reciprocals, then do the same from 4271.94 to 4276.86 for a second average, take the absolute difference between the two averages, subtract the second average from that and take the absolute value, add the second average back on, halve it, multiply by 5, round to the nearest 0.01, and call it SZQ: 0.75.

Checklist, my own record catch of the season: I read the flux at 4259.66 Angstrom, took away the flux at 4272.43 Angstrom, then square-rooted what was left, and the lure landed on 1.6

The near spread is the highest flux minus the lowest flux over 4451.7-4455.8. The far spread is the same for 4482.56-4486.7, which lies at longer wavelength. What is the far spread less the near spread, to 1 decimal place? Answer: -0.6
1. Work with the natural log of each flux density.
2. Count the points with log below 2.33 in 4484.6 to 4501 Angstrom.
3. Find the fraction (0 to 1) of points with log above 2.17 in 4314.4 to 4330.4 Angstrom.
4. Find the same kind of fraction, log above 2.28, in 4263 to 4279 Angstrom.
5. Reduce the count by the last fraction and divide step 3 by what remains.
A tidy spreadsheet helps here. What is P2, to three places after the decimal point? 0.357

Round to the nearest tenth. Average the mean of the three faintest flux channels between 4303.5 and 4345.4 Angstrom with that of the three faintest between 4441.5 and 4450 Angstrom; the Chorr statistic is 7.7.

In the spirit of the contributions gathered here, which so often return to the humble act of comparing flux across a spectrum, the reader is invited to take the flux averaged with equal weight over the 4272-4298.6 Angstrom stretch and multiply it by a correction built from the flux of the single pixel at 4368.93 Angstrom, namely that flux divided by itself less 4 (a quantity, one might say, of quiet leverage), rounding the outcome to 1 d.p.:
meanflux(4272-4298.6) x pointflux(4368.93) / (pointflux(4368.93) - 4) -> 11.6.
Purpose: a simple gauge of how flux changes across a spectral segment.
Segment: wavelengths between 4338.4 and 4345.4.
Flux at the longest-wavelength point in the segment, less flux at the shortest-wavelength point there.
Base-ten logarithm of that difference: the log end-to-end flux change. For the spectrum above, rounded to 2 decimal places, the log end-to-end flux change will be 0.43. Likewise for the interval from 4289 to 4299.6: 0.33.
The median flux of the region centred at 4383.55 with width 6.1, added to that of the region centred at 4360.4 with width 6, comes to 17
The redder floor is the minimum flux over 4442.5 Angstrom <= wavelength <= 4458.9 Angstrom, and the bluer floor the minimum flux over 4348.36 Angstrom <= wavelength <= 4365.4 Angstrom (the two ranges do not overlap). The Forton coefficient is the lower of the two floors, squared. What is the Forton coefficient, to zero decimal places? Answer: 41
